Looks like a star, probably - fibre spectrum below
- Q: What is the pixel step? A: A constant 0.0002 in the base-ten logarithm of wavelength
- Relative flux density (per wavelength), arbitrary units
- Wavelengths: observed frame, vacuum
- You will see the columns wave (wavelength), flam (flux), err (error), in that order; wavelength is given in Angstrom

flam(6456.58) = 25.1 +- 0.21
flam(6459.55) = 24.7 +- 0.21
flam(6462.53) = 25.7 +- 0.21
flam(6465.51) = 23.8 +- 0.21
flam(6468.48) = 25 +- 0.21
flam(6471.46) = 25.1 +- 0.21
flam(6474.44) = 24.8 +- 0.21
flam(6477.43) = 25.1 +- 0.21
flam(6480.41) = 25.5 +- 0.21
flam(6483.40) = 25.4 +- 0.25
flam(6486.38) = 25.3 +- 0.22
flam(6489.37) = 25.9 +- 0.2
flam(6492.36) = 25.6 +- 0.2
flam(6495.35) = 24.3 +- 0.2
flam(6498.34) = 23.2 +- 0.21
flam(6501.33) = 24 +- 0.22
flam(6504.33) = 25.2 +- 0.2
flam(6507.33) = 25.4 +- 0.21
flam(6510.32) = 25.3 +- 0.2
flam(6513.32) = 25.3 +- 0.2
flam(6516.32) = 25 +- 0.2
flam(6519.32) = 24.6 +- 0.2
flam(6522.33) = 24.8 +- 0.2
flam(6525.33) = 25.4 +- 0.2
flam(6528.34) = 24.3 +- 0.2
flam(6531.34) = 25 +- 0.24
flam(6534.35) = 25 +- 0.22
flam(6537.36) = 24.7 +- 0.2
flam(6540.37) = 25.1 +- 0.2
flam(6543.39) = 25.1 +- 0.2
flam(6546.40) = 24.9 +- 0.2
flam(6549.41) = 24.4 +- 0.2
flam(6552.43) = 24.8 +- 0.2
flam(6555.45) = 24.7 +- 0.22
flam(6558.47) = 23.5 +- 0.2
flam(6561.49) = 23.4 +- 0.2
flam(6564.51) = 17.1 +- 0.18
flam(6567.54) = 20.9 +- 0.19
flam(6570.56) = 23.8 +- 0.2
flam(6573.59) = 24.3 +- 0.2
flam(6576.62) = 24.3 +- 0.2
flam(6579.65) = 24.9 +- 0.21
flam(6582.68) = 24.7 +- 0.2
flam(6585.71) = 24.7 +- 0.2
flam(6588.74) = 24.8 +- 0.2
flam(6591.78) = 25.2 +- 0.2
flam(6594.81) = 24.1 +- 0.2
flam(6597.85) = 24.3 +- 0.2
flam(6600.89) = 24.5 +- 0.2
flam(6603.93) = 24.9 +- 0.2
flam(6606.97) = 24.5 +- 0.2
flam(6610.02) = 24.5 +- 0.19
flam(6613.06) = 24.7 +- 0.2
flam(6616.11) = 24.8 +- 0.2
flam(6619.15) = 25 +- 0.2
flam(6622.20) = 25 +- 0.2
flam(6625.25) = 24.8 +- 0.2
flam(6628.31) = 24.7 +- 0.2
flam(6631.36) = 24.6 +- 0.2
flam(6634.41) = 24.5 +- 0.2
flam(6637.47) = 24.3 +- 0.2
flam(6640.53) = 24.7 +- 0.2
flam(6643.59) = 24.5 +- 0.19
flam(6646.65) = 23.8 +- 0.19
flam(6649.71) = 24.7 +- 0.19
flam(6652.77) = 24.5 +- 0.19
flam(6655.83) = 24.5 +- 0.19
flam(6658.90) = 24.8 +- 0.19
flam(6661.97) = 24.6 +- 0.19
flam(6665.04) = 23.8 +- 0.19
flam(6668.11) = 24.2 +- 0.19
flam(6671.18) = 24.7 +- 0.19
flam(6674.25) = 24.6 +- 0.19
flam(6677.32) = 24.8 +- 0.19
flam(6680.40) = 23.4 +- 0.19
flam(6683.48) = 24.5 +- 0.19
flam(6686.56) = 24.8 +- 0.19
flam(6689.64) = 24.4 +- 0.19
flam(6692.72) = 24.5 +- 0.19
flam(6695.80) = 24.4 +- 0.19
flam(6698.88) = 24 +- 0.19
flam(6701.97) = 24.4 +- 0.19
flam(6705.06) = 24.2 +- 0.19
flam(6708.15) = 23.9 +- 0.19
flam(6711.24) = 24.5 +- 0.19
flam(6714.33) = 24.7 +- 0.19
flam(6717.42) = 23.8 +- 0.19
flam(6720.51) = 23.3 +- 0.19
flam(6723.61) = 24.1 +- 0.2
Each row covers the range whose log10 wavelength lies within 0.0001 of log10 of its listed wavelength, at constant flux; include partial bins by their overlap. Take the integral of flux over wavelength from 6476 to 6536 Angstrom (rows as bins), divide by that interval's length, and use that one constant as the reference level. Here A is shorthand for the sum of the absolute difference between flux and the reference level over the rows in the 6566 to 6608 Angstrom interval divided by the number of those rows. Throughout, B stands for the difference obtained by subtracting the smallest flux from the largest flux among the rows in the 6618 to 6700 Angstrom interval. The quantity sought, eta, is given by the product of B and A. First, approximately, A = 0.73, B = 1.60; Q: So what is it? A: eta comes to 1.2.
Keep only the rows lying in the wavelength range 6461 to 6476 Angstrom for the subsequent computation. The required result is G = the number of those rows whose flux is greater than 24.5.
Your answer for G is 4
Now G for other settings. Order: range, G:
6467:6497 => 9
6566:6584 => 2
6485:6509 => 5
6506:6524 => 6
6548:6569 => 2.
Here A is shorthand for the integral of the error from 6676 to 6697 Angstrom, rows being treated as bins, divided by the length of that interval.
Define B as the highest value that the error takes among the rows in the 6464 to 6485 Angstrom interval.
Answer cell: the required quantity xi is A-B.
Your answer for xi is -0.060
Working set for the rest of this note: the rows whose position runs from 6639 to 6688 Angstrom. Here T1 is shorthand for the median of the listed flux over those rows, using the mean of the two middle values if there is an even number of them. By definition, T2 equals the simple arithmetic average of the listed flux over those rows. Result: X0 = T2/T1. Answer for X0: 0.995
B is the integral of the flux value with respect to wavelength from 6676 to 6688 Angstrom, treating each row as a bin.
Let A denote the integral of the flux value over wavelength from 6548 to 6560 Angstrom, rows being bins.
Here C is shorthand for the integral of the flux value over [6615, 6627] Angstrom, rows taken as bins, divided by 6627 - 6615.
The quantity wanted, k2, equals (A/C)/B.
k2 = 0.0402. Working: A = 292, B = 292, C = 24.9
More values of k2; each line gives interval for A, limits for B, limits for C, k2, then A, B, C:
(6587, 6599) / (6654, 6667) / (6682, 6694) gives 0.0379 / 295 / 317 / 24.6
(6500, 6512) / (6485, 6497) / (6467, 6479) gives 0.0396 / 300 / 303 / 25.0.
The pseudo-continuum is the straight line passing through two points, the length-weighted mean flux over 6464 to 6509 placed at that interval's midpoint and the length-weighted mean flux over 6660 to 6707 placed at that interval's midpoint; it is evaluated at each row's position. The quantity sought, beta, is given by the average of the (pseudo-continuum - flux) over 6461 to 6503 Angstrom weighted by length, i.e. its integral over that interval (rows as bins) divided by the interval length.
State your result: 0.02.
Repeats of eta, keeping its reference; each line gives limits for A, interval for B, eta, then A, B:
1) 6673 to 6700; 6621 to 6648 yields 0.7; 0.60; 1.20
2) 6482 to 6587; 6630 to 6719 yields 1.1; 0.82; 1.40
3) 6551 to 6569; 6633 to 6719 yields 3.6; 2.58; 1.40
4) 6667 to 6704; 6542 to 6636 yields 4.8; 0.59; 8.10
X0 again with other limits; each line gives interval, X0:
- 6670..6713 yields 0.996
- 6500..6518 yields 0.991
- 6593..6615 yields 1.000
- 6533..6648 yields 0.983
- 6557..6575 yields 0.945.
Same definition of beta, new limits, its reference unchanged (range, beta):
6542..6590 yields 0.92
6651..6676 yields -0.06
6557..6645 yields 0.45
